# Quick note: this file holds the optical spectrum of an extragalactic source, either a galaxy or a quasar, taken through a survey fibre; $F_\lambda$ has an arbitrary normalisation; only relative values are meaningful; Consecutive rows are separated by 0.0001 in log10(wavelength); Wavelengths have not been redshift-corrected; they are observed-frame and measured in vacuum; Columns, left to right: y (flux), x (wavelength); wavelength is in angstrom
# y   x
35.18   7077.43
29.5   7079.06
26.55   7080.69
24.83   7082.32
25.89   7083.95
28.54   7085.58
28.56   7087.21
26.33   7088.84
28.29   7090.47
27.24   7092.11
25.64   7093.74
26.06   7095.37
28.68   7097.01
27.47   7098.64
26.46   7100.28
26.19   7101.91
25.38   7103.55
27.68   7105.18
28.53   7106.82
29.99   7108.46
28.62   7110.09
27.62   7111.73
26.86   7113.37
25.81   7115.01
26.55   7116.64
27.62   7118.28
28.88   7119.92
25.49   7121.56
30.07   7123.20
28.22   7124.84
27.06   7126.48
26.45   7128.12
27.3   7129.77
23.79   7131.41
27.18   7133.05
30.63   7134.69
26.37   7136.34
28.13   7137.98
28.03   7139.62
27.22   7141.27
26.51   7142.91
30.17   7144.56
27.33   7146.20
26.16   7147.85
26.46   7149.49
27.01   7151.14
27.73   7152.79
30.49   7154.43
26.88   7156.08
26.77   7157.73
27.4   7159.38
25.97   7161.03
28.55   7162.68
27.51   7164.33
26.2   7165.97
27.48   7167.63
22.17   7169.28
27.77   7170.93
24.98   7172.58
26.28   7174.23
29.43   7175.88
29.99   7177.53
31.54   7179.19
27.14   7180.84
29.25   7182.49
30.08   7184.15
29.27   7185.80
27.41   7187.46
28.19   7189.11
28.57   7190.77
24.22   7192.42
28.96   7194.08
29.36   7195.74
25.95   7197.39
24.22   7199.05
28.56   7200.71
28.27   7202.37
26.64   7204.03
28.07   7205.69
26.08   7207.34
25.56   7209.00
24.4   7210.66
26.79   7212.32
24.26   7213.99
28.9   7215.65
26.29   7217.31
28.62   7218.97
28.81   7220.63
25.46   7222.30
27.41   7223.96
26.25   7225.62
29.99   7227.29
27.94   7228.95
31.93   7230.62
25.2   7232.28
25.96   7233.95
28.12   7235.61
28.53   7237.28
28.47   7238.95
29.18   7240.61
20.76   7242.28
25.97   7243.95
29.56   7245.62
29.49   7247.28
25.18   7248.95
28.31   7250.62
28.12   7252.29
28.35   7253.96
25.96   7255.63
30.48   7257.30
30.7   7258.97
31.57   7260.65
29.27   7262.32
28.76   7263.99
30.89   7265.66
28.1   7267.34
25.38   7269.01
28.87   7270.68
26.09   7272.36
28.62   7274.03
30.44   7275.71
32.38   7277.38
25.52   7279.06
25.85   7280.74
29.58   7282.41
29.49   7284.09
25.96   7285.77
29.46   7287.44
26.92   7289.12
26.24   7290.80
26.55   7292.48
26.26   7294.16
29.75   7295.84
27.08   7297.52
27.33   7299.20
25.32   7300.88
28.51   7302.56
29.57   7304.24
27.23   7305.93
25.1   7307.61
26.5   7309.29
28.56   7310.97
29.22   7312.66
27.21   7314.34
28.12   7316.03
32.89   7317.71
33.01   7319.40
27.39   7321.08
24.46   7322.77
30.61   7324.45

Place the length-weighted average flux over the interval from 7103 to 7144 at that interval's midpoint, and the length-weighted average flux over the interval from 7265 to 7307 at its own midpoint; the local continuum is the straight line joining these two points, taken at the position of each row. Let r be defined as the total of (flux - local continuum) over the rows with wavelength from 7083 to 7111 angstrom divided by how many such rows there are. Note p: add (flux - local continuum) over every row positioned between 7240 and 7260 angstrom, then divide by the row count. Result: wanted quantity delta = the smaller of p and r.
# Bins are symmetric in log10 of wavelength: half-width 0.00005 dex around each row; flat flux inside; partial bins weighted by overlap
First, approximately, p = -0.10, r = 0.0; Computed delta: -0.1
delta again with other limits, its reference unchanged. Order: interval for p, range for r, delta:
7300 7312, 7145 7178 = -0.7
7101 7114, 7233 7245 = -1.0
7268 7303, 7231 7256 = -0.6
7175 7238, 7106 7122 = 0.0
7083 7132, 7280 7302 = -0.5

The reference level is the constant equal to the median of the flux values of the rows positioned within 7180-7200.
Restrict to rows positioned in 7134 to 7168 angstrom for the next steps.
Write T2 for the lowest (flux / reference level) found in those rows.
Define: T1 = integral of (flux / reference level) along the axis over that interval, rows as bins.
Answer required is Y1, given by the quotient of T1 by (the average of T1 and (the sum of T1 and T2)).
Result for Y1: 0.9863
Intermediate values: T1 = 33.0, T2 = 0.92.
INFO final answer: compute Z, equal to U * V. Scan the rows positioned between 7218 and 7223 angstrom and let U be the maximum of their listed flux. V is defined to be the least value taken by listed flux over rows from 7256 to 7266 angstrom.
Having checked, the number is 829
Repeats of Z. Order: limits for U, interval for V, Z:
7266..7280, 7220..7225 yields 824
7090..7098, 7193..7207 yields 695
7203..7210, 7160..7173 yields 622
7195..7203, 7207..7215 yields 712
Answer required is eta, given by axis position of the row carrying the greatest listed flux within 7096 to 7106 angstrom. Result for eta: 7097.01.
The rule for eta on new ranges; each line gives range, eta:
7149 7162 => 7154.43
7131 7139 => 7134.69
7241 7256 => 7245.62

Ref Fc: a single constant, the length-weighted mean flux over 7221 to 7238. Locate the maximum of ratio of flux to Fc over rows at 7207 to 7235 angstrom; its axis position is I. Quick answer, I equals 7230.62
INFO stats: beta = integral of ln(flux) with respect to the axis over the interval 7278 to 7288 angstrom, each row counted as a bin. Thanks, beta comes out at 33.19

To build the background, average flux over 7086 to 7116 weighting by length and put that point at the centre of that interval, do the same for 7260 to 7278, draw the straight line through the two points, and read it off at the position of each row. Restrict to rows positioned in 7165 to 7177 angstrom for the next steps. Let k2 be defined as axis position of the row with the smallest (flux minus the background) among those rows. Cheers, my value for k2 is 7169.28 angstrom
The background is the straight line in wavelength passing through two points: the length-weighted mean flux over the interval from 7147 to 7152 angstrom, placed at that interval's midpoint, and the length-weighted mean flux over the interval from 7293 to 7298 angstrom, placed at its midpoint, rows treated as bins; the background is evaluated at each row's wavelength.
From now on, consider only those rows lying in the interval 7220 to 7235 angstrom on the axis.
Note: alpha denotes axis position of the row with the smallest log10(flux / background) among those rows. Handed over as 7232.28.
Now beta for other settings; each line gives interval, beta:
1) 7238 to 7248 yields 32.99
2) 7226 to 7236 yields 33.32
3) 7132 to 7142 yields 33.25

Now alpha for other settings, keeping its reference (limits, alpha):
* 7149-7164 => 7161.03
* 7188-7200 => 7199.05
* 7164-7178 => 7169.28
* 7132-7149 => 7147.85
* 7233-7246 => 7242.28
